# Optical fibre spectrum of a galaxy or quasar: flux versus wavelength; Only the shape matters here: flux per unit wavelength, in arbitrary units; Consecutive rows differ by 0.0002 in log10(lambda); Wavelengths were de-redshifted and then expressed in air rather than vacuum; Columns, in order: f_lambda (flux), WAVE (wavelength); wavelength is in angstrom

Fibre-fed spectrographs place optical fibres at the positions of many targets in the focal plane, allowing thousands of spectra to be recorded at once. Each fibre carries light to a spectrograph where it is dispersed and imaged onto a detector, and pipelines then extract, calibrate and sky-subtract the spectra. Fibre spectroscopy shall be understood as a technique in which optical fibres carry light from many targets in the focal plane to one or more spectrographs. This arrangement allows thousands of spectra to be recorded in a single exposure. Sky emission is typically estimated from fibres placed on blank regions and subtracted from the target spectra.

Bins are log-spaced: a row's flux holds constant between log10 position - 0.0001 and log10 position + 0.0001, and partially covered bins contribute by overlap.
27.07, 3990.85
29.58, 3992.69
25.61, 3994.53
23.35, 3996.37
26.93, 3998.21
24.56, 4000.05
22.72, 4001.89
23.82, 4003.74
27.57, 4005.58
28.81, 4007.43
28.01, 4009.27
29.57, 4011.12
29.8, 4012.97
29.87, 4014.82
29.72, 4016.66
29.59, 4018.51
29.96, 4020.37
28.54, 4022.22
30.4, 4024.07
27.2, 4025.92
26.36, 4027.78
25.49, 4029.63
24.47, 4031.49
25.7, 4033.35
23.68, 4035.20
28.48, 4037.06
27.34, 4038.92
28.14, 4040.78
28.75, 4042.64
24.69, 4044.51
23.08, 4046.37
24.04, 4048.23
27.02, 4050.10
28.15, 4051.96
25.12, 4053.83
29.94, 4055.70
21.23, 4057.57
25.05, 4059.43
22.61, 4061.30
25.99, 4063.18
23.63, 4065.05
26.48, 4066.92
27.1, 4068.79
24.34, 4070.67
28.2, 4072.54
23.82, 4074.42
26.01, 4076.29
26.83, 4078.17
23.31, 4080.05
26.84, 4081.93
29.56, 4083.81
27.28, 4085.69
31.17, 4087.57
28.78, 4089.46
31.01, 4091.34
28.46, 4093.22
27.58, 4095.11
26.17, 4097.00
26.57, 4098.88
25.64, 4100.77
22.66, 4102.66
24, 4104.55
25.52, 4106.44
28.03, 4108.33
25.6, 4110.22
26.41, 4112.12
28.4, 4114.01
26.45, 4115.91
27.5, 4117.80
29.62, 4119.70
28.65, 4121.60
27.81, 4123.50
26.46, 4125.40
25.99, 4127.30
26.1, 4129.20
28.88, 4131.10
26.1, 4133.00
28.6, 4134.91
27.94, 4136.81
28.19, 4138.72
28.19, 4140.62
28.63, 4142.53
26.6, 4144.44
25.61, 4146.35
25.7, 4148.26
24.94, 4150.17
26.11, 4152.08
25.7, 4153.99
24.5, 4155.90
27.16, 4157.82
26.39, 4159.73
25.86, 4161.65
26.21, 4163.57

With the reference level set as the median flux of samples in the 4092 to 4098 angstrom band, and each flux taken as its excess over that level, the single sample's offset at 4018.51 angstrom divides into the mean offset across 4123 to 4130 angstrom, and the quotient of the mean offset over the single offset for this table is -0.5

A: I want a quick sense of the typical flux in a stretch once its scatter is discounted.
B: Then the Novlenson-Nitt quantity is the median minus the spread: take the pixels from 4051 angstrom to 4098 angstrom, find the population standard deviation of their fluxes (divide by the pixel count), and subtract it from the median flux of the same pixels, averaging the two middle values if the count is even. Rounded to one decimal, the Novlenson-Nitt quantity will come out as 24.3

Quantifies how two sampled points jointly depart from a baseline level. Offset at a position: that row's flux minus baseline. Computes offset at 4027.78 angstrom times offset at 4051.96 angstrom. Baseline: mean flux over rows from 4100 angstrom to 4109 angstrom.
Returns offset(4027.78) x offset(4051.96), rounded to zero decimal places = 4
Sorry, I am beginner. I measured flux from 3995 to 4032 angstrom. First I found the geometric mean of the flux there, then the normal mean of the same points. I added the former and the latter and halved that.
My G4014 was 27.3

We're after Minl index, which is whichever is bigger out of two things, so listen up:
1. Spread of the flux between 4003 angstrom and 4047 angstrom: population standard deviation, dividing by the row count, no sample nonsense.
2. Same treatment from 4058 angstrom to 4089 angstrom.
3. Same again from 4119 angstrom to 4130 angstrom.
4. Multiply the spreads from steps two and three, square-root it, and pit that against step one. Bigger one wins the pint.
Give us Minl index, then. 2.22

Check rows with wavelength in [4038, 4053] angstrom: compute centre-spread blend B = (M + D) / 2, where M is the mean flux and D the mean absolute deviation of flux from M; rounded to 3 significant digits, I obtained 14.1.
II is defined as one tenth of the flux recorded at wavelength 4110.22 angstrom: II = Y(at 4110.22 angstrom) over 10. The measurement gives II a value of 2.56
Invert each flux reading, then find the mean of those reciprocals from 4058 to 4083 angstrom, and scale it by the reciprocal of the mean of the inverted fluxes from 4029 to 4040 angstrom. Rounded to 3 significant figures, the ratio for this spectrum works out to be 1.02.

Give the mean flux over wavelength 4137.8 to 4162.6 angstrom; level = 26.4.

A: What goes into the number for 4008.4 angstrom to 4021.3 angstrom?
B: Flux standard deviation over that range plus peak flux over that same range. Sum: 30.6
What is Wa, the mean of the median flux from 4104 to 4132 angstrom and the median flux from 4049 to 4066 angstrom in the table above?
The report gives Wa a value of 25.8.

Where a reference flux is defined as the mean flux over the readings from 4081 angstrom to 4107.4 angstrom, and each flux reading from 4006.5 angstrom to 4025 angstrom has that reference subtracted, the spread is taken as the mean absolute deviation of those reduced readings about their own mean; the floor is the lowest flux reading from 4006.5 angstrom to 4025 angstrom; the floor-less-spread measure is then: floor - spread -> 27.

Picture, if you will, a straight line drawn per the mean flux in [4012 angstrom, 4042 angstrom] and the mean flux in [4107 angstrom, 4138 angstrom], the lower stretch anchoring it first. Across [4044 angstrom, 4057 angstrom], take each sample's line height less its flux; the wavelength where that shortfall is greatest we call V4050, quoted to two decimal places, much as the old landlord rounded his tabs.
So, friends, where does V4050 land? 4046.37 angstrom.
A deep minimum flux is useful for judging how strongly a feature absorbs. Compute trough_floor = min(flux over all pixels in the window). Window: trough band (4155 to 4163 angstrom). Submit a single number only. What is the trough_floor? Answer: 24.5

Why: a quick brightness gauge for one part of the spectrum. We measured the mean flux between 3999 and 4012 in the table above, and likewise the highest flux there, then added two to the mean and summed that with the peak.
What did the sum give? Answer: 58.0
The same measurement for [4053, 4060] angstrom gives 57.3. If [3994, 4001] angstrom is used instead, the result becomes 54.0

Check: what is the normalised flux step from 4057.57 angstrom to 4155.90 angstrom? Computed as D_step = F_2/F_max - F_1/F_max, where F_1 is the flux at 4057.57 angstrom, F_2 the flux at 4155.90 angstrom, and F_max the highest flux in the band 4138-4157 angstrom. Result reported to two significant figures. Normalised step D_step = 0.11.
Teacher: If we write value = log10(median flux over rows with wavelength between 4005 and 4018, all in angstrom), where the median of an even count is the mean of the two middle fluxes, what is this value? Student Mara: 1.47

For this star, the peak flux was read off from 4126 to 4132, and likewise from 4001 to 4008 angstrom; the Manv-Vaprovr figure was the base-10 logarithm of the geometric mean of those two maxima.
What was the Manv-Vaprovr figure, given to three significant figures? 1.46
